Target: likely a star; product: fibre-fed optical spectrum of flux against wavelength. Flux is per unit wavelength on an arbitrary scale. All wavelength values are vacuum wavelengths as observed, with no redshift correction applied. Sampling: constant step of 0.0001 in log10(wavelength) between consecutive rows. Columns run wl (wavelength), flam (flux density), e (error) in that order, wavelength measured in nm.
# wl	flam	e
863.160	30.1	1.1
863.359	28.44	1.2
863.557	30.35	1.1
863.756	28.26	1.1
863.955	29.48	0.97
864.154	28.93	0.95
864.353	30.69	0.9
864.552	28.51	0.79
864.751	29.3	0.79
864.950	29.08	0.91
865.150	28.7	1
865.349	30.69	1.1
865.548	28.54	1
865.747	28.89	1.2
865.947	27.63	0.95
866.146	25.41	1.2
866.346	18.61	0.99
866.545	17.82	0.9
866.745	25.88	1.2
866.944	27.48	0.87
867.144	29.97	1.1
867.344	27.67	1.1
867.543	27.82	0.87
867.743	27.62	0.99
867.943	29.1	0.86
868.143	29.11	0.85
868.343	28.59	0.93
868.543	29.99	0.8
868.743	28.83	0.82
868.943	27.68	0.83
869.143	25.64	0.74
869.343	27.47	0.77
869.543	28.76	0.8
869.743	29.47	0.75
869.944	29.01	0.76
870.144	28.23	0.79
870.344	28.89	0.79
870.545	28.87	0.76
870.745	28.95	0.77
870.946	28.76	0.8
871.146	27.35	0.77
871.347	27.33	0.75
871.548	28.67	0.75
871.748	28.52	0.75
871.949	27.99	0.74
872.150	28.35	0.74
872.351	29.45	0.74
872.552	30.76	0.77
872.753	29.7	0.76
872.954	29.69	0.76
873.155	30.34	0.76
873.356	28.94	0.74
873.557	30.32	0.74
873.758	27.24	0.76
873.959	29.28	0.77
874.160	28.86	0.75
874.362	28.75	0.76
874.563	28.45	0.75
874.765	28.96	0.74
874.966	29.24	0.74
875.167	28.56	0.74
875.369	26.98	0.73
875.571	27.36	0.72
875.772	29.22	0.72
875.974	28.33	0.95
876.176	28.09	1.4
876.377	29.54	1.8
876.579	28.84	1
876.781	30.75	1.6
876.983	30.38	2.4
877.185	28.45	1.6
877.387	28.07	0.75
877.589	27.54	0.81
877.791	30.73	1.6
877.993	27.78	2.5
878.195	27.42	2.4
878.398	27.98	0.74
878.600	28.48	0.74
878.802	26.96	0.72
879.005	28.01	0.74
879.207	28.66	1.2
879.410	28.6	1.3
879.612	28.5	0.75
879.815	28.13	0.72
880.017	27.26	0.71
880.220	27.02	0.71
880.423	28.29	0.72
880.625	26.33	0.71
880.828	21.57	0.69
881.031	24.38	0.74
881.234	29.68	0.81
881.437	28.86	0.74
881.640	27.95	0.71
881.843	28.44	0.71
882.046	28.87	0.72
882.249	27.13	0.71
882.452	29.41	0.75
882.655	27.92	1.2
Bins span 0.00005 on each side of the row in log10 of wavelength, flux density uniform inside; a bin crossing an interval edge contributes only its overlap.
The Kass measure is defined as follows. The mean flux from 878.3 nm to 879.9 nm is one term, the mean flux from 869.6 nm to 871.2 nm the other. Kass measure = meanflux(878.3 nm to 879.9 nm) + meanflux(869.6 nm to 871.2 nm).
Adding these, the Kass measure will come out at 56.9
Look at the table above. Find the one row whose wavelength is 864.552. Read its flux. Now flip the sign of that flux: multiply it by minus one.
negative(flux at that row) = -28.5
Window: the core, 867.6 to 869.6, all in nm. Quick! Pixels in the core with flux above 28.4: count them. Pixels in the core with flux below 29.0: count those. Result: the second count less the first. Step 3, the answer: 1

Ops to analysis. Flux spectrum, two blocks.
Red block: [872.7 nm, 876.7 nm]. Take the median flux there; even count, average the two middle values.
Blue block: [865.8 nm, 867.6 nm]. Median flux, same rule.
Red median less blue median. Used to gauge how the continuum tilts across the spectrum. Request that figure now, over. 1.4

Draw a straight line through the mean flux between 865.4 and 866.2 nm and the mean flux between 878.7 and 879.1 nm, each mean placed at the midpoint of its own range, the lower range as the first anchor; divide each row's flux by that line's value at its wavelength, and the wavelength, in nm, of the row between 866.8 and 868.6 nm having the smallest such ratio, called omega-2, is 866.944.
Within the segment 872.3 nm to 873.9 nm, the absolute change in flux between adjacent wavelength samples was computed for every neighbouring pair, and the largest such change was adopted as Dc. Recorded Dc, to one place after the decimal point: 3.1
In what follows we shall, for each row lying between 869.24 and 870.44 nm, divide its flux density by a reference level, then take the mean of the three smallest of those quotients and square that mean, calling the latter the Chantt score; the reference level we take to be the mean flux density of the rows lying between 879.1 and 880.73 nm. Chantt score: 1.02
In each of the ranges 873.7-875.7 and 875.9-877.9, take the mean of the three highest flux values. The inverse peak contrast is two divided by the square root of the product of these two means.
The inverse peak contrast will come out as 0.0669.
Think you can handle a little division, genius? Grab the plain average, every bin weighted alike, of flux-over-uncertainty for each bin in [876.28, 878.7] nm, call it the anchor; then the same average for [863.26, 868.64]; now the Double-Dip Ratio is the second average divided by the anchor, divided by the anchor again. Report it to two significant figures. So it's 0.051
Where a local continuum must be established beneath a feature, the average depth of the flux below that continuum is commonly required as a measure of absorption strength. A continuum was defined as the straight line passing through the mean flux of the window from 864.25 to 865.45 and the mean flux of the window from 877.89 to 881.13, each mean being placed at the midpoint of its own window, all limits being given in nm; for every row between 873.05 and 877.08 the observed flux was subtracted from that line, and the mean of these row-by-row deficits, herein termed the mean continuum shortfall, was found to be -1.0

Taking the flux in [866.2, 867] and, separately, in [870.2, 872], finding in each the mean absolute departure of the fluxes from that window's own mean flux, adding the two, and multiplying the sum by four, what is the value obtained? 19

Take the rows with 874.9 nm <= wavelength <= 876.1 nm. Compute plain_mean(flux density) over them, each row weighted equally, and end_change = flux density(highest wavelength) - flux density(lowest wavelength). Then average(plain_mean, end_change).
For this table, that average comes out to 13.7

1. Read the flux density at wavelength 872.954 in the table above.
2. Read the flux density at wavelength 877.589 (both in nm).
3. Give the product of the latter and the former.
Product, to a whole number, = 818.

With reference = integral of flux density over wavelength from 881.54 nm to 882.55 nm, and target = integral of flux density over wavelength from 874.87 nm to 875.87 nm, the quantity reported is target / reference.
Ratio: 0.99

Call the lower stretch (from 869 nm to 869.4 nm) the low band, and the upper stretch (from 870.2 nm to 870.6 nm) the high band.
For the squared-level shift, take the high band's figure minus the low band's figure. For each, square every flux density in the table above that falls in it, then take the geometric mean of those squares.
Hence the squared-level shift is 130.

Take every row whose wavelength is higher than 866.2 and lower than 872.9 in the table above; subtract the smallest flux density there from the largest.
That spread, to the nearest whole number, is 13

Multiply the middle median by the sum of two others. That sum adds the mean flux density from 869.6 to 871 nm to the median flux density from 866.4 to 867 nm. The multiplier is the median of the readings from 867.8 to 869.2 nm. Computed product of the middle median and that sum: 1579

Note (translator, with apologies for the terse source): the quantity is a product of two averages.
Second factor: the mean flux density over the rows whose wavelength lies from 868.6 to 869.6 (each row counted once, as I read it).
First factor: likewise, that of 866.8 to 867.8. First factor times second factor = 778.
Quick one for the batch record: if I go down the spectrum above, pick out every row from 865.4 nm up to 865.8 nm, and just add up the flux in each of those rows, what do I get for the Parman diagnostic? 57.4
